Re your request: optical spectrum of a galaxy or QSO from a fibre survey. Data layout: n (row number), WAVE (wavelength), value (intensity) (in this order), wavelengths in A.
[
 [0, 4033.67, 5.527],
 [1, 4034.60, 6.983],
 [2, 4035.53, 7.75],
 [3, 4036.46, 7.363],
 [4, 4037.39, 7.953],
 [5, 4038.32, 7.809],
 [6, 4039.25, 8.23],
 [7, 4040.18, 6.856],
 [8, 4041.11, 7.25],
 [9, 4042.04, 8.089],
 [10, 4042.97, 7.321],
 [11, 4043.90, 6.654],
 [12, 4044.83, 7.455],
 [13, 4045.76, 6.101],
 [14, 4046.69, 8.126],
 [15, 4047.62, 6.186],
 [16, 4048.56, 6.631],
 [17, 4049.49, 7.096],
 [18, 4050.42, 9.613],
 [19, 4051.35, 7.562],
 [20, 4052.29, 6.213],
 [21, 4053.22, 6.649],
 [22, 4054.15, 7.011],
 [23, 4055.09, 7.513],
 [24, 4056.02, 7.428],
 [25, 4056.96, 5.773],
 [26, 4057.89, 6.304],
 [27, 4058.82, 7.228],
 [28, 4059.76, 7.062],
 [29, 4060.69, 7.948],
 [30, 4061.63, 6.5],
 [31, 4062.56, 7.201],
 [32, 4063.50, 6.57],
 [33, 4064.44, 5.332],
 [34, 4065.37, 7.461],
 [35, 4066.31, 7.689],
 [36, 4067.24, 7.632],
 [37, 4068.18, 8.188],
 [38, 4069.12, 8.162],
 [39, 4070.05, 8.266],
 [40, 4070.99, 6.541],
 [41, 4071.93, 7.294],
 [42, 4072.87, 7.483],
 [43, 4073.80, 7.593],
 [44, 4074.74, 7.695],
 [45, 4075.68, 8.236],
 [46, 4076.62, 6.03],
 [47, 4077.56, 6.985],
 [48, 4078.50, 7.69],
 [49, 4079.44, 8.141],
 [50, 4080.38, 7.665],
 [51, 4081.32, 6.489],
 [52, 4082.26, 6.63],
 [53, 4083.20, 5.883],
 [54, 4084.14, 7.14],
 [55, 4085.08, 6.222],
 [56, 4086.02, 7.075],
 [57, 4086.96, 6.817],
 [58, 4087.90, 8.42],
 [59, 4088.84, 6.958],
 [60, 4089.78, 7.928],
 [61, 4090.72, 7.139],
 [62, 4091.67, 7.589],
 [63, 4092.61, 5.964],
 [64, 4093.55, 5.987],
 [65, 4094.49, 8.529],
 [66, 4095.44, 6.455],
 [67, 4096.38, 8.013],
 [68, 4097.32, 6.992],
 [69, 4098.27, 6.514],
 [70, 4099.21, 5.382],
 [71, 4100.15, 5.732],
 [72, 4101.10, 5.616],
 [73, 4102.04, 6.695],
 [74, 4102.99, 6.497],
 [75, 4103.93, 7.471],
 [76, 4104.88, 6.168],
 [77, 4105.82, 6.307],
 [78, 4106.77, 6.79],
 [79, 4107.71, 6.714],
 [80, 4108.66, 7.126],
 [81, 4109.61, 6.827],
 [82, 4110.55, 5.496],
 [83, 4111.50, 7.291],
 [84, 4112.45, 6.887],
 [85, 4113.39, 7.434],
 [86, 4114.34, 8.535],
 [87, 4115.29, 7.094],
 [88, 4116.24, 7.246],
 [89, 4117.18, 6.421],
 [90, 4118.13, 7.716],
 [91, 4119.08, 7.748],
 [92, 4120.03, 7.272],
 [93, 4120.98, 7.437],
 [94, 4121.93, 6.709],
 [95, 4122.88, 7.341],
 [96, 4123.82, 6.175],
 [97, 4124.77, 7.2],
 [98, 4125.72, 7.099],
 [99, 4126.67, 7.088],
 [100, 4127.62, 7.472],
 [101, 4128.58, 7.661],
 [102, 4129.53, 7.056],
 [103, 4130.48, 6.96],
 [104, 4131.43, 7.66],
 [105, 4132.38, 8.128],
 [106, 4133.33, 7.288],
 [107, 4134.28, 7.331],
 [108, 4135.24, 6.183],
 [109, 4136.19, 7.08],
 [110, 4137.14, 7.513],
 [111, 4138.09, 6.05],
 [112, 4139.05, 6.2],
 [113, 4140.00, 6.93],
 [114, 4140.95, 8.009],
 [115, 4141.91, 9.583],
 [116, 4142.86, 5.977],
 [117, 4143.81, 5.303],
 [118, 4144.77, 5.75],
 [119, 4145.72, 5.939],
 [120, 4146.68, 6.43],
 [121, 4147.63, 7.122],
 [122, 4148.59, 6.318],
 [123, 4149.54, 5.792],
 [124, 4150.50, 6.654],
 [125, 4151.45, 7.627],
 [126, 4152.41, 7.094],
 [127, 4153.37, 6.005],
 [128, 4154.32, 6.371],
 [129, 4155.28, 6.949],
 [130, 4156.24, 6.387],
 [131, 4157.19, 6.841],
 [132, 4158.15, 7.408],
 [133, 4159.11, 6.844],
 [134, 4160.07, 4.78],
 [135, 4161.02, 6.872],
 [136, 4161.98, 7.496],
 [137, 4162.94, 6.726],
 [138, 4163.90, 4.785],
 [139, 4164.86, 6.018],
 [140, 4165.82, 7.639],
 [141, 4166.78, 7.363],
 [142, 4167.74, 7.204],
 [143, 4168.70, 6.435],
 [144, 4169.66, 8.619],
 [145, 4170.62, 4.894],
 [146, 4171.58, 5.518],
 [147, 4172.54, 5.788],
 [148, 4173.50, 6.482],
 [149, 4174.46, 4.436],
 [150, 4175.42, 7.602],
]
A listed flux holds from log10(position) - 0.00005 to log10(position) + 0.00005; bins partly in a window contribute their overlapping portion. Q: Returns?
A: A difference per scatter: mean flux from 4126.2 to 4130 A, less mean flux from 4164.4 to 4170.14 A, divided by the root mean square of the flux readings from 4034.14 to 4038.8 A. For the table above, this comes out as 0.01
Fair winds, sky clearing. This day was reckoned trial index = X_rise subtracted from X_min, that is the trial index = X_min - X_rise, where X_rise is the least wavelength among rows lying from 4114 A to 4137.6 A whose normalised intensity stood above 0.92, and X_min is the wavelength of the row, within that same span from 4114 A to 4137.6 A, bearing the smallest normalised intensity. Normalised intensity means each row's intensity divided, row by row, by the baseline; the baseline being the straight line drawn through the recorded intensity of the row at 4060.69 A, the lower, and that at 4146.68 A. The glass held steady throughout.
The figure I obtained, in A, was 9.5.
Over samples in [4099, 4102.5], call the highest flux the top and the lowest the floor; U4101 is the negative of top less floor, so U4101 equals -1.3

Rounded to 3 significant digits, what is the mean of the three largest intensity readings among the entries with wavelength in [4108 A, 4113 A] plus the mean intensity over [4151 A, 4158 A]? 13.9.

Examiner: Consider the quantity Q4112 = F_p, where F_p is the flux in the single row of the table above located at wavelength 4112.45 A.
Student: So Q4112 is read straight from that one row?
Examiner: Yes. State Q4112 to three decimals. 6.887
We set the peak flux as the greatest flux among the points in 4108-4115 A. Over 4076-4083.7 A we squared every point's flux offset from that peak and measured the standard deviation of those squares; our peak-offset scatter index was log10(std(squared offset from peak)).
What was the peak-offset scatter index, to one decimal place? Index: 0.4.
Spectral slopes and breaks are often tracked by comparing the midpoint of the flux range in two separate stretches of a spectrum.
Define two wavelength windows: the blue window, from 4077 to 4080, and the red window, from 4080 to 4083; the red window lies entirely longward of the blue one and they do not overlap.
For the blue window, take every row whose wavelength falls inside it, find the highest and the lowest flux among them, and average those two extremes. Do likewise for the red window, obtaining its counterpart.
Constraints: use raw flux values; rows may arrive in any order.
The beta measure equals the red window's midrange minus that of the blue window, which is -0.49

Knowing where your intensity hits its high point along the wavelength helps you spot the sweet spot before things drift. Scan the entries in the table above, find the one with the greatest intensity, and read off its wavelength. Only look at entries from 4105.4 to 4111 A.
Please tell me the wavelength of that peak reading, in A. 4108.66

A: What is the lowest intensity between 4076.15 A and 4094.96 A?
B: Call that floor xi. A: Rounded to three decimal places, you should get 5.883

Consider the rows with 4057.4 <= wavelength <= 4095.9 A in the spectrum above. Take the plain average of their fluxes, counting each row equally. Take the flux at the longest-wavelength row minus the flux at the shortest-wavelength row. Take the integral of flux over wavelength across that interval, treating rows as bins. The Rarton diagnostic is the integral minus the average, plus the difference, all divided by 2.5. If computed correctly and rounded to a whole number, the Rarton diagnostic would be 108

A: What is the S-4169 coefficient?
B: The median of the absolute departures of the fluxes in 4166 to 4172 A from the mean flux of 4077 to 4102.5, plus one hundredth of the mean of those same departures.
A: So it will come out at 0.9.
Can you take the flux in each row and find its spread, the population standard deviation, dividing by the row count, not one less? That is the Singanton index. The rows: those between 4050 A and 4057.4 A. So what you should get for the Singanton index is 1.1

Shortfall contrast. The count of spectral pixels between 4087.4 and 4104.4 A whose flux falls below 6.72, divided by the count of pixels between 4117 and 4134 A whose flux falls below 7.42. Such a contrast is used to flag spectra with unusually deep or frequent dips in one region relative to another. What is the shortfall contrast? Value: 0.8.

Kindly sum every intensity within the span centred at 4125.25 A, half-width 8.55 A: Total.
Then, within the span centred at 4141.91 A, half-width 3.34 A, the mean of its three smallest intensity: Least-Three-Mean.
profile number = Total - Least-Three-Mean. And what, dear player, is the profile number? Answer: 125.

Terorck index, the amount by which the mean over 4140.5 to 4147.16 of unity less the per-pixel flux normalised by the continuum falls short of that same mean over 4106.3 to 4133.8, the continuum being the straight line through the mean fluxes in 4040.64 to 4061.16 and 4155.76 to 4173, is -0.05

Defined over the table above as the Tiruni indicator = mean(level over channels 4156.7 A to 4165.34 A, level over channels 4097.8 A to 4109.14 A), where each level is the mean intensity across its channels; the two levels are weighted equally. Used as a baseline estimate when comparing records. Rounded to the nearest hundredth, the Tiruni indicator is 6.42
